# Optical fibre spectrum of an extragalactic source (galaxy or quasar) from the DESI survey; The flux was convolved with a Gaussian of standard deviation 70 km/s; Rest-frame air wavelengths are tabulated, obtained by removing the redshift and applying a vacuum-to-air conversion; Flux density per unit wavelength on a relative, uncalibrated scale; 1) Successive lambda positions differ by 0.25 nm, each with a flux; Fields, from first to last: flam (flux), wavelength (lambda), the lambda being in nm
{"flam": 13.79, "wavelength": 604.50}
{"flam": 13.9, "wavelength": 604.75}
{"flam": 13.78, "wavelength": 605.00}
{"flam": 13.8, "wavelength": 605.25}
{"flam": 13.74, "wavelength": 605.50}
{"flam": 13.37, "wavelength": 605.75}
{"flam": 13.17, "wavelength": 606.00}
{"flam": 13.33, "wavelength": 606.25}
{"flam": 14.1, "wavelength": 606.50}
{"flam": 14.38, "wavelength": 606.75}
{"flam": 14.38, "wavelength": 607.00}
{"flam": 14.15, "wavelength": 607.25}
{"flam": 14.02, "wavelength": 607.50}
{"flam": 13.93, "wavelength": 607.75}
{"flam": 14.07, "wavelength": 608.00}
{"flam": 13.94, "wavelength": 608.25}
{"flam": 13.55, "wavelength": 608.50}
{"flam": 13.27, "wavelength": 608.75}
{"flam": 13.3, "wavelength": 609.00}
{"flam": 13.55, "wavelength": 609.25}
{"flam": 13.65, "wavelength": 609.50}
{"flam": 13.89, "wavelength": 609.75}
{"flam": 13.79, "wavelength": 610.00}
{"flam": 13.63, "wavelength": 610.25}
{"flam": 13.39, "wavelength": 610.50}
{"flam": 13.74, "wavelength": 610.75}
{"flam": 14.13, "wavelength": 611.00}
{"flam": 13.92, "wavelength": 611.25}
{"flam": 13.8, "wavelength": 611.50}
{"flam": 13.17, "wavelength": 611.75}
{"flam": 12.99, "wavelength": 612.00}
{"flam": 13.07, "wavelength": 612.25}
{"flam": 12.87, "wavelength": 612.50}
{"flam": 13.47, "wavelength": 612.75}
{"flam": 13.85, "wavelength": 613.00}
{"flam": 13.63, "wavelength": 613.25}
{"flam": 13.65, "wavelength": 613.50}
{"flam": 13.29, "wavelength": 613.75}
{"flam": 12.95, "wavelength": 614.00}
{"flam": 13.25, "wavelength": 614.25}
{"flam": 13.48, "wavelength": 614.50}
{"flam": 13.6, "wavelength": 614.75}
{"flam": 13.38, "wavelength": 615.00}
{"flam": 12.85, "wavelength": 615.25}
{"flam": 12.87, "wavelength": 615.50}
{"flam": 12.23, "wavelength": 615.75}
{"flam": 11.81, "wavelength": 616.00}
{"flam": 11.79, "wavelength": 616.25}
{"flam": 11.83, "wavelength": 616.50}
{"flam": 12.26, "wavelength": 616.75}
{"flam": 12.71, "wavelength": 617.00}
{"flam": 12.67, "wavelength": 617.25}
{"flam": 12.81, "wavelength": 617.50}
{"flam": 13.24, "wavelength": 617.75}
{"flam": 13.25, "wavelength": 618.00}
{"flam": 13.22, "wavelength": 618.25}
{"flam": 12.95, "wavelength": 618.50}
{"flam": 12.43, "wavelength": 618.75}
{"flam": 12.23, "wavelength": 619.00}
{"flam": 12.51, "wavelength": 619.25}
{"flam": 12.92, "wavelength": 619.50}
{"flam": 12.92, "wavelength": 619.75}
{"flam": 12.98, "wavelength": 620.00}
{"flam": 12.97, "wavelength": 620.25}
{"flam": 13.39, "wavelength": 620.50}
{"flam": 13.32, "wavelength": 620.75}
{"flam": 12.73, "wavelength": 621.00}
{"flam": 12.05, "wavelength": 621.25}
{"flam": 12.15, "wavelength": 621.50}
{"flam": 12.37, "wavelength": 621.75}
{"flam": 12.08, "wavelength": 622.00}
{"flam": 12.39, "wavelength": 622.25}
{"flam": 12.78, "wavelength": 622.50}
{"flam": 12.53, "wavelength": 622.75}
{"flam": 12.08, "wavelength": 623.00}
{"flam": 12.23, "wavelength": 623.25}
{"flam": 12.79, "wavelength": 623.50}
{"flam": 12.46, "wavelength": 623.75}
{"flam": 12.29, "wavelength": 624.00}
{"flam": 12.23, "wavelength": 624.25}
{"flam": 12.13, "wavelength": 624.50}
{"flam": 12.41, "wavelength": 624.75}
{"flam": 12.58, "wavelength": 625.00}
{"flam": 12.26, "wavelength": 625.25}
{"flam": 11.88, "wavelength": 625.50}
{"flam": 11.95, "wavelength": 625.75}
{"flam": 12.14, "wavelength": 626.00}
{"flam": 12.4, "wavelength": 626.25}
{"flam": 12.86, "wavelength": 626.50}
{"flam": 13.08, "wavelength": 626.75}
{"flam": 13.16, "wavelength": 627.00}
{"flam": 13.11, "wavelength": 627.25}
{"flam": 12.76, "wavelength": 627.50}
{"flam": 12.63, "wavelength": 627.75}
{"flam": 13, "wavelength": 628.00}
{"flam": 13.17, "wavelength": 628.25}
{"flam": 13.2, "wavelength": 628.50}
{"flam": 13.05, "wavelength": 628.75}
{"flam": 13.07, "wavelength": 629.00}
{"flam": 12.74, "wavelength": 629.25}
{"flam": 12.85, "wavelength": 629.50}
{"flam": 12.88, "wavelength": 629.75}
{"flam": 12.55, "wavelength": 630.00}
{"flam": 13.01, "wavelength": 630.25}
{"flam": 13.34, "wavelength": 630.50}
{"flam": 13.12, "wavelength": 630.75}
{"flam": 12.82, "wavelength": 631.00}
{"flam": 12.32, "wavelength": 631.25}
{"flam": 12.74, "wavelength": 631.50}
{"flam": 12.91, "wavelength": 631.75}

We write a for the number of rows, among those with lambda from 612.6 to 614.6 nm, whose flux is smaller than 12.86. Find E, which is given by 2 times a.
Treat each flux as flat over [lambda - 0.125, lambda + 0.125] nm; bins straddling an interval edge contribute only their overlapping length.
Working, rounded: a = 0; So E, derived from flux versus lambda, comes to 0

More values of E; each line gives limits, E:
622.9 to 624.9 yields 16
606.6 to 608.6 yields 0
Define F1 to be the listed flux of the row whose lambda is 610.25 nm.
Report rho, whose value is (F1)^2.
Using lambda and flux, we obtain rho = 186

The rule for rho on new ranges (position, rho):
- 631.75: 167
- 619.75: 167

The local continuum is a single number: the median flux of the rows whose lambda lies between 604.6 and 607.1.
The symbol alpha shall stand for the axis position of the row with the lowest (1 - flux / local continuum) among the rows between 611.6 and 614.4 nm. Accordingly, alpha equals 613.00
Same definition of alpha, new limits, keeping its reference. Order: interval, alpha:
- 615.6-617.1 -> 617.00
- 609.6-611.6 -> 611.00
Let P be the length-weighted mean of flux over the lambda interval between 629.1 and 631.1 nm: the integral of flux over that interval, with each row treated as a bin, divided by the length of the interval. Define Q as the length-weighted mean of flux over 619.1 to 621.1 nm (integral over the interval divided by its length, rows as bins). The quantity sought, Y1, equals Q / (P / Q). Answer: 13.0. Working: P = 12.9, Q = 13.0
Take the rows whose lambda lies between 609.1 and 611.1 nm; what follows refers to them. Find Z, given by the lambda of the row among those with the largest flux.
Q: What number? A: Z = 611.00 nm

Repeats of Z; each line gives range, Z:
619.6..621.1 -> 620.50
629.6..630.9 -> 630.50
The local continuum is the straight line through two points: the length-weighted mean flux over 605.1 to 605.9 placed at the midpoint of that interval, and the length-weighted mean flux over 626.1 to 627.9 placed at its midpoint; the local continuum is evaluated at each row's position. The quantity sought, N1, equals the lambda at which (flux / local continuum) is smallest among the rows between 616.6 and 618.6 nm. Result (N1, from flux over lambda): 616.75 nm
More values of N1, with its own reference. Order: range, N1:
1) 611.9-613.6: 612.50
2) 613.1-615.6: 615.25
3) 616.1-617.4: 616.25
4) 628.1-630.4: 630.00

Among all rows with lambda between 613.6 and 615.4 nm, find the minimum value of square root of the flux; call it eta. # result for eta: 3.58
